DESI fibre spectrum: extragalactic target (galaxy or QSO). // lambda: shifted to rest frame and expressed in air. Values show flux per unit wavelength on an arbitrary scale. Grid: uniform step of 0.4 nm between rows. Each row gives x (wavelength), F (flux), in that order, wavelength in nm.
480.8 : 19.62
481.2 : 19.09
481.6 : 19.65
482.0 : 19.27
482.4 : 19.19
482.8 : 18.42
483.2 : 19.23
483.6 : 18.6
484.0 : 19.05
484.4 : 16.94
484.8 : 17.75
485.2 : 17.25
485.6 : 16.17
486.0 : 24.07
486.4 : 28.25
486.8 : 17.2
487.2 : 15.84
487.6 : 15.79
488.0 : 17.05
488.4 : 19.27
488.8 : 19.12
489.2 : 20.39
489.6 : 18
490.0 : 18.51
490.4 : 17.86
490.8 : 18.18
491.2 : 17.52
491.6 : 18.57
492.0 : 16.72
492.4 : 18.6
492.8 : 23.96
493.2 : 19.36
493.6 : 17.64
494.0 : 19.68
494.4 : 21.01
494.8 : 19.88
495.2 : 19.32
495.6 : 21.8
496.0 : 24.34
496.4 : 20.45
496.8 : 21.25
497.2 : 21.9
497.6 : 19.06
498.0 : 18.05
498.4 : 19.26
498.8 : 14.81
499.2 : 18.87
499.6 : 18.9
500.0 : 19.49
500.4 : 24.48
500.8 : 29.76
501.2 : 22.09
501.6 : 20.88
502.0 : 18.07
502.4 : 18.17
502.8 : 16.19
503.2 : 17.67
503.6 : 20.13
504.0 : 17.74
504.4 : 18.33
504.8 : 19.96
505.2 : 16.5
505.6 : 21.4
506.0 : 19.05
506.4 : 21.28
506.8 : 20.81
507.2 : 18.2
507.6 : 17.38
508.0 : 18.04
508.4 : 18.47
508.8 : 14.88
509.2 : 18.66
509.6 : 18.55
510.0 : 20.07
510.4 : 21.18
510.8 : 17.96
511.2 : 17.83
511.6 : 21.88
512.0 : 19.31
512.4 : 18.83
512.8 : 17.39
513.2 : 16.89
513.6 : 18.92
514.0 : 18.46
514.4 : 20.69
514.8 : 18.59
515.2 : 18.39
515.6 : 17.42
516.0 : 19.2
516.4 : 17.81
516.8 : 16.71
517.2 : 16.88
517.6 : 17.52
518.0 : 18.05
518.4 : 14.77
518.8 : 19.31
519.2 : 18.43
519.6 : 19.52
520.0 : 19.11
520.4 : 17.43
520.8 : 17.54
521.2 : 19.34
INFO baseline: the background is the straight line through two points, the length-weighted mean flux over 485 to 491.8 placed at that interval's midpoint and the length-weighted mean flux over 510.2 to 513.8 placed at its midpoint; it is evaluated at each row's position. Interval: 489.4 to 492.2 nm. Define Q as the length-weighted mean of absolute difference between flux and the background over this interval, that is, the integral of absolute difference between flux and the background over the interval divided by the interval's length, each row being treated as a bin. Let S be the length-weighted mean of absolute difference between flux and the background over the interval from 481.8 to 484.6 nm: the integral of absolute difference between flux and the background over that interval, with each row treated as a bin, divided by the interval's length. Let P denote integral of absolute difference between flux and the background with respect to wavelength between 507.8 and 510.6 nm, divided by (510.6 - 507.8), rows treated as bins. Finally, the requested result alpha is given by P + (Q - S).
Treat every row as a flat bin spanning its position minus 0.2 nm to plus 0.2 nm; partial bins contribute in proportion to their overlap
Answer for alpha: 1.6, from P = 1.3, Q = 0.9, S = 0.6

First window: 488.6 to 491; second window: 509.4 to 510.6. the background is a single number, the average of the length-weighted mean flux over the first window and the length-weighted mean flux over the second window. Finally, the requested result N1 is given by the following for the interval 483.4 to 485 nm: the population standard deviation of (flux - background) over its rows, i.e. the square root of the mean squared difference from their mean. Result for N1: 0.8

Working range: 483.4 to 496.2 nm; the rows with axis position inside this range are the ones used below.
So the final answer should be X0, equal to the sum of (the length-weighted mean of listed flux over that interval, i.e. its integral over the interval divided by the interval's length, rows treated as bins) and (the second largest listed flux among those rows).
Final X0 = 44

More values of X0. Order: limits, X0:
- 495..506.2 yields 44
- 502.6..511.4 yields 40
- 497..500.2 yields 38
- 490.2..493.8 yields 38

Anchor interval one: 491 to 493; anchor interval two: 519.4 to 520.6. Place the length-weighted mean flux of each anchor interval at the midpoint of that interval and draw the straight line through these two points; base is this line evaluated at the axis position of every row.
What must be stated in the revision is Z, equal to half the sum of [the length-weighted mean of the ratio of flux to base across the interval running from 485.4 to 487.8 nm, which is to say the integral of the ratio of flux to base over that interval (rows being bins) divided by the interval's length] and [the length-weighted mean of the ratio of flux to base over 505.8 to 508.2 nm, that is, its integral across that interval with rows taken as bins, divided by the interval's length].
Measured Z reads 1.02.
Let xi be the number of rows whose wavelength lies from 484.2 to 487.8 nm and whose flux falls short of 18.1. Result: 7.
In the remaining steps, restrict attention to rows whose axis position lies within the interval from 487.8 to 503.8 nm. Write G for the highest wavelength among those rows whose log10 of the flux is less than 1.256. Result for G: 503.2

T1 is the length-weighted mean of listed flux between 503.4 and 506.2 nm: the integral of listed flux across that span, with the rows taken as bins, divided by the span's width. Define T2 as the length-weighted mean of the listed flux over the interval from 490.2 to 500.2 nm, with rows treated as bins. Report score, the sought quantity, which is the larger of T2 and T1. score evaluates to 19.5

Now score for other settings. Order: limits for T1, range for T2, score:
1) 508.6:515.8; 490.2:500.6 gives 19.7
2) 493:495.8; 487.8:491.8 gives 19.8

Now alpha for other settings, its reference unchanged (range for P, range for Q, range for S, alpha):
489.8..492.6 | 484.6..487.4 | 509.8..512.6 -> 3.0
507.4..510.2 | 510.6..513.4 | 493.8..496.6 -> 0.4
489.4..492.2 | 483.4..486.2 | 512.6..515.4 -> 1.7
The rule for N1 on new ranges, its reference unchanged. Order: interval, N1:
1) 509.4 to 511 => 1.3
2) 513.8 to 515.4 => 1.0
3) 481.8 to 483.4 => 0.4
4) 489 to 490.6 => 1.0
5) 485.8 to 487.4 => 5.1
